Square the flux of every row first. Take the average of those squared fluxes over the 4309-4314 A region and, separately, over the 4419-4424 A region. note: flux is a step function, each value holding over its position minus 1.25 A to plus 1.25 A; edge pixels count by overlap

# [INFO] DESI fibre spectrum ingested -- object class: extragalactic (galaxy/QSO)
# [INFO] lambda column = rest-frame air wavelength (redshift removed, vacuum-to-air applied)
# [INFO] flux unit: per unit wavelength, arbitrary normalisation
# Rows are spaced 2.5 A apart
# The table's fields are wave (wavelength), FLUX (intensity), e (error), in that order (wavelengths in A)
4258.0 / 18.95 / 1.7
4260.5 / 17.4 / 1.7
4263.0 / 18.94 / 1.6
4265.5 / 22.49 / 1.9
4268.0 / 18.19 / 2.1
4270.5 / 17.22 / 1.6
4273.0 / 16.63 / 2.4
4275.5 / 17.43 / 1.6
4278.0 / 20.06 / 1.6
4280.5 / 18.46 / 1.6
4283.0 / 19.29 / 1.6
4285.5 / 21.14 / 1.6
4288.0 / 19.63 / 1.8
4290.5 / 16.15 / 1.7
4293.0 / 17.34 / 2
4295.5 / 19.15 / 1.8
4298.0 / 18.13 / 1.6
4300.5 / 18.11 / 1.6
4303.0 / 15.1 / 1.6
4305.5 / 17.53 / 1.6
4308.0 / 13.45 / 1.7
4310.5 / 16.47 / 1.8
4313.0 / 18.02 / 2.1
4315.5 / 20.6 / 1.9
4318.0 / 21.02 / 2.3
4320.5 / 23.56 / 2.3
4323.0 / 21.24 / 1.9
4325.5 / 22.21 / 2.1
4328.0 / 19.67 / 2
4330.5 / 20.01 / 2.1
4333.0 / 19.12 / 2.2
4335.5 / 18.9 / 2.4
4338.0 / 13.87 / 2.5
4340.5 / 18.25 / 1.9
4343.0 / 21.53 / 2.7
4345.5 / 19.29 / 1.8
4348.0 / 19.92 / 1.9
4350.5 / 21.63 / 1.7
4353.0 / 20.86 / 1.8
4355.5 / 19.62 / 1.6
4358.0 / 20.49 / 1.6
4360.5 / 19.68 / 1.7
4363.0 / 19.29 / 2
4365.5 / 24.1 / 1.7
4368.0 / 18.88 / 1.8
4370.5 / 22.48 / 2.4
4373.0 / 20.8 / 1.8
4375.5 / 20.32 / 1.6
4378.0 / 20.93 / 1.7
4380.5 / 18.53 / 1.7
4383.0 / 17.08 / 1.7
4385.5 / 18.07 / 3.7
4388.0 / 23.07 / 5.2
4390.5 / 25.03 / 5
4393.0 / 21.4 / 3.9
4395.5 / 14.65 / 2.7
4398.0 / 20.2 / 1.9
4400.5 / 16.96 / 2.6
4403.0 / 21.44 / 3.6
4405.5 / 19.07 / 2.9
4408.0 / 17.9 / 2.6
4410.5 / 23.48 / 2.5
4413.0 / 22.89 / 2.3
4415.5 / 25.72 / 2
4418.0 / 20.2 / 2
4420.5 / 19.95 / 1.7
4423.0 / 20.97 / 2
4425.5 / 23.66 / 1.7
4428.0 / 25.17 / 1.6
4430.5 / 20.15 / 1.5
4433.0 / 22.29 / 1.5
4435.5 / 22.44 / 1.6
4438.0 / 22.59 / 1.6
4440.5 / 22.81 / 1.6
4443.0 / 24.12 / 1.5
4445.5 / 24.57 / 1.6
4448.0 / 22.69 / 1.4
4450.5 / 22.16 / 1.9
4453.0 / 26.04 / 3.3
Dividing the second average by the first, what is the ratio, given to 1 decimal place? 1.4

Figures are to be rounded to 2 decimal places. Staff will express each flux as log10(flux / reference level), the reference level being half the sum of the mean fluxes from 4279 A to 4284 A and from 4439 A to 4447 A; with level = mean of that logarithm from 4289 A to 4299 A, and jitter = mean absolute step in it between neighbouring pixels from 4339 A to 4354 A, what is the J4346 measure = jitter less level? 0.12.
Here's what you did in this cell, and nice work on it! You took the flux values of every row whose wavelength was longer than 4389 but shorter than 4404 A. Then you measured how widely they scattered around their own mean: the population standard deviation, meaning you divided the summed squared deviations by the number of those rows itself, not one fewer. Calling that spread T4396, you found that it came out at 3.3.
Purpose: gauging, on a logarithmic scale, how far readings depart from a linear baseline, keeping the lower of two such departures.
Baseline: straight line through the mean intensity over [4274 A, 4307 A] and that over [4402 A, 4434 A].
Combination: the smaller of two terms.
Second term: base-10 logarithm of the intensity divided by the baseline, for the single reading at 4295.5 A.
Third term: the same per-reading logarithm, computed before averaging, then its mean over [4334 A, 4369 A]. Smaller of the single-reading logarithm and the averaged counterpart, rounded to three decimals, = -0.007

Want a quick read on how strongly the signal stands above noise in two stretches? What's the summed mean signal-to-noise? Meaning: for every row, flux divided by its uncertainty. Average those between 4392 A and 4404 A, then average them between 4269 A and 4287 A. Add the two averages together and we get 17.9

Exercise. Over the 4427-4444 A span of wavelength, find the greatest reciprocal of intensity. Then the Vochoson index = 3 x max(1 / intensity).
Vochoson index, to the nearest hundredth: 0.15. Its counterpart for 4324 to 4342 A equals 0.22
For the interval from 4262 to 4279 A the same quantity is 0.18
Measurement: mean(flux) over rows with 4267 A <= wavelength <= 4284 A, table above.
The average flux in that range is 18.2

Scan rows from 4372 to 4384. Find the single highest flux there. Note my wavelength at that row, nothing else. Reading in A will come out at 4378.0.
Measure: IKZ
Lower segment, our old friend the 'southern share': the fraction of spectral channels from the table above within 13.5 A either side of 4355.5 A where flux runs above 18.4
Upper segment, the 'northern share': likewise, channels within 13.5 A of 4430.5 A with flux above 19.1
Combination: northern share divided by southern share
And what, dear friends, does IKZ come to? 1.0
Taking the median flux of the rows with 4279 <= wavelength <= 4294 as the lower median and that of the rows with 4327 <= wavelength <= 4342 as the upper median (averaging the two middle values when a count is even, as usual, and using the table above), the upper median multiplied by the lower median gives 359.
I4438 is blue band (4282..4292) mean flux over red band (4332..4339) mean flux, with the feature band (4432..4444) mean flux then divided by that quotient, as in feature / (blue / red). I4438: 21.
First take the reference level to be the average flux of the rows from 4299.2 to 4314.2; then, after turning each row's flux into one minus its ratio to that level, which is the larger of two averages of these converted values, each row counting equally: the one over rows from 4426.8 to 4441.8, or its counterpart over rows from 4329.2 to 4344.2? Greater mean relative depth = -0.13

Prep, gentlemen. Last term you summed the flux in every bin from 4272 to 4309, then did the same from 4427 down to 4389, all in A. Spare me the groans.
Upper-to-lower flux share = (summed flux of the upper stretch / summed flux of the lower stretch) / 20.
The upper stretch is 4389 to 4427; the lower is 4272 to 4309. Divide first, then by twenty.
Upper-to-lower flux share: 0.0586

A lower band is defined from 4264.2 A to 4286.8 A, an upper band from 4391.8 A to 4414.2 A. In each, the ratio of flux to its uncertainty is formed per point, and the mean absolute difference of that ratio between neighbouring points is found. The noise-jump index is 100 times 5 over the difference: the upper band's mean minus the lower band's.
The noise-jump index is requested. -1159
